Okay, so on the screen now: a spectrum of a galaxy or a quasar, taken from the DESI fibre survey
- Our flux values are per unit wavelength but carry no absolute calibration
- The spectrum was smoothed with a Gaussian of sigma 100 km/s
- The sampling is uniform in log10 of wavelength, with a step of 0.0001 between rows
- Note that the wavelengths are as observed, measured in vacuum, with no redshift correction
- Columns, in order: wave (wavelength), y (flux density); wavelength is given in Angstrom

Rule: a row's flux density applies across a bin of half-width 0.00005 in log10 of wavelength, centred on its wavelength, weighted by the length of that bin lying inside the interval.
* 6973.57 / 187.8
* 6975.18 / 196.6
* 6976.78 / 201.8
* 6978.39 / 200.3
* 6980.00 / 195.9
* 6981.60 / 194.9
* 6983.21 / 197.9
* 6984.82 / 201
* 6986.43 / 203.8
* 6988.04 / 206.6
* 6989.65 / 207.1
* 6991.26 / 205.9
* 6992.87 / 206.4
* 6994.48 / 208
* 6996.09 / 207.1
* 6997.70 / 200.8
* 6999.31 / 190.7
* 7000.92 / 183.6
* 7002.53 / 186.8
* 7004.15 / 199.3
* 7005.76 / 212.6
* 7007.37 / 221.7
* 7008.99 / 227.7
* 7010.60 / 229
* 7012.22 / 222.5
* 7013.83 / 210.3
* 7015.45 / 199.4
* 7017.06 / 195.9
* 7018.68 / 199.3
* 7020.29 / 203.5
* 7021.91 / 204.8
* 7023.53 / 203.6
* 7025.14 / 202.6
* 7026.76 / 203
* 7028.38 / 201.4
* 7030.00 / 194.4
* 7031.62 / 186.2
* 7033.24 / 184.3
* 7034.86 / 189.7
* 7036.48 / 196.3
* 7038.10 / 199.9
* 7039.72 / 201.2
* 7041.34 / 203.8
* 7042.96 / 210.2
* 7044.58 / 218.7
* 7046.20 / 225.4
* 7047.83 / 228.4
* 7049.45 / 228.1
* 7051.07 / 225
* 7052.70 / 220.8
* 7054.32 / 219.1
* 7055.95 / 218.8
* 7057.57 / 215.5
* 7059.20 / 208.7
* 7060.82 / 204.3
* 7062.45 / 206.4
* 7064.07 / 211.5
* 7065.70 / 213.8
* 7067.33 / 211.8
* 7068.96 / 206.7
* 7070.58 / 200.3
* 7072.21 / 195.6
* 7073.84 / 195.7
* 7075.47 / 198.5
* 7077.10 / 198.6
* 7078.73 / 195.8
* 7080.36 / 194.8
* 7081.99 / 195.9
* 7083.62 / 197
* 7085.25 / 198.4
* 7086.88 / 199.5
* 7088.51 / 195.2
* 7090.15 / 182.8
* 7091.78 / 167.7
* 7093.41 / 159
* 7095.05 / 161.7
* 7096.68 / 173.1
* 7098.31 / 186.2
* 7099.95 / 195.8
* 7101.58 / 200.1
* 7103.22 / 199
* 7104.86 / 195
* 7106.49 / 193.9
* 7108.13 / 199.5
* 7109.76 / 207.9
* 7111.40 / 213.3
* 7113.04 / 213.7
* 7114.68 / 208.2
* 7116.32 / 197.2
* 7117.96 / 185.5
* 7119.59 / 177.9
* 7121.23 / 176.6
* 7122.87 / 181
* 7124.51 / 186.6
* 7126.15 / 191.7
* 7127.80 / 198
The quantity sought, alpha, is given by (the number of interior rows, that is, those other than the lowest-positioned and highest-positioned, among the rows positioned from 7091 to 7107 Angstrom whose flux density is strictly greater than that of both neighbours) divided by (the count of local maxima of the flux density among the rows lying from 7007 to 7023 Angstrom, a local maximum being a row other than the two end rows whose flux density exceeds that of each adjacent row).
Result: 1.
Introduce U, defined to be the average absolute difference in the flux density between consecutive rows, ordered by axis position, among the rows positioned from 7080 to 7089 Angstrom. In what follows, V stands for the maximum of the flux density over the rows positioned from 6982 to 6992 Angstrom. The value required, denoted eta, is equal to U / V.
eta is 0.009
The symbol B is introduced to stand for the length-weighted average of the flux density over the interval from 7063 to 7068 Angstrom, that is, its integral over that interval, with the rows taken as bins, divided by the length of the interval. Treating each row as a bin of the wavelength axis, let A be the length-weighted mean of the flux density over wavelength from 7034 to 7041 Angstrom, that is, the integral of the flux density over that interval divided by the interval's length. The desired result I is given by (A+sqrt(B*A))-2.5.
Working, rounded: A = 197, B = 212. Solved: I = 399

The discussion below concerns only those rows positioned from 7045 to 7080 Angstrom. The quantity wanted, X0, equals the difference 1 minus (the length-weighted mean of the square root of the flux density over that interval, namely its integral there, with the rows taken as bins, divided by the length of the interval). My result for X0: -13.5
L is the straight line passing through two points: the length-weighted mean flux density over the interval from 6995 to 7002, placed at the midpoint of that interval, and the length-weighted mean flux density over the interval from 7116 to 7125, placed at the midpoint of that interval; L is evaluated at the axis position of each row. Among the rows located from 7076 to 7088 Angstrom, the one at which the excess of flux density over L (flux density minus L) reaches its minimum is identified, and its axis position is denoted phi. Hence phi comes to 7080.36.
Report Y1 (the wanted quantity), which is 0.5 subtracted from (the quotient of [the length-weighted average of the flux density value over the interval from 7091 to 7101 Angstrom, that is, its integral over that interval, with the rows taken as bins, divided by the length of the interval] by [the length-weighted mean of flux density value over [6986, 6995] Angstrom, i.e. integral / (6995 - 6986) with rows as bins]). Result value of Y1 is 0.35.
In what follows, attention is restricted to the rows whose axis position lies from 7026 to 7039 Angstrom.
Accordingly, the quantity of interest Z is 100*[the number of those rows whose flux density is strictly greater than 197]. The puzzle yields 300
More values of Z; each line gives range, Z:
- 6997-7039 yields 1700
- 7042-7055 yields 800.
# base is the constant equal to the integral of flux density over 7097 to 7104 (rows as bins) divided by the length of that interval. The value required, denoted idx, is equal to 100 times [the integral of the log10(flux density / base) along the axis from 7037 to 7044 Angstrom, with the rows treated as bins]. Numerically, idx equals 16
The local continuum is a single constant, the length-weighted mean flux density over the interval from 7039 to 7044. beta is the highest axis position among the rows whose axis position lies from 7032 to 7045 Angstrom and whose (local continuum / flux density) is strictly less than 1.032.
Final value 7044.58 Angstrom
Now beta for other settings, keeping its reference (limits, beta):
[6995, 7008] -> 7007.37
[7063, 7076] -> 7070.58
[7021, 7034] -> 7028.38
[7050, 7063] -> 7062.45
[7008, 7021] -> 7020.29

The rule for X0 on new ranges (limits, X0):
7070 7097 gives -12.7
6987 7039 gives -13.2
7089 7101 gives -12.3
